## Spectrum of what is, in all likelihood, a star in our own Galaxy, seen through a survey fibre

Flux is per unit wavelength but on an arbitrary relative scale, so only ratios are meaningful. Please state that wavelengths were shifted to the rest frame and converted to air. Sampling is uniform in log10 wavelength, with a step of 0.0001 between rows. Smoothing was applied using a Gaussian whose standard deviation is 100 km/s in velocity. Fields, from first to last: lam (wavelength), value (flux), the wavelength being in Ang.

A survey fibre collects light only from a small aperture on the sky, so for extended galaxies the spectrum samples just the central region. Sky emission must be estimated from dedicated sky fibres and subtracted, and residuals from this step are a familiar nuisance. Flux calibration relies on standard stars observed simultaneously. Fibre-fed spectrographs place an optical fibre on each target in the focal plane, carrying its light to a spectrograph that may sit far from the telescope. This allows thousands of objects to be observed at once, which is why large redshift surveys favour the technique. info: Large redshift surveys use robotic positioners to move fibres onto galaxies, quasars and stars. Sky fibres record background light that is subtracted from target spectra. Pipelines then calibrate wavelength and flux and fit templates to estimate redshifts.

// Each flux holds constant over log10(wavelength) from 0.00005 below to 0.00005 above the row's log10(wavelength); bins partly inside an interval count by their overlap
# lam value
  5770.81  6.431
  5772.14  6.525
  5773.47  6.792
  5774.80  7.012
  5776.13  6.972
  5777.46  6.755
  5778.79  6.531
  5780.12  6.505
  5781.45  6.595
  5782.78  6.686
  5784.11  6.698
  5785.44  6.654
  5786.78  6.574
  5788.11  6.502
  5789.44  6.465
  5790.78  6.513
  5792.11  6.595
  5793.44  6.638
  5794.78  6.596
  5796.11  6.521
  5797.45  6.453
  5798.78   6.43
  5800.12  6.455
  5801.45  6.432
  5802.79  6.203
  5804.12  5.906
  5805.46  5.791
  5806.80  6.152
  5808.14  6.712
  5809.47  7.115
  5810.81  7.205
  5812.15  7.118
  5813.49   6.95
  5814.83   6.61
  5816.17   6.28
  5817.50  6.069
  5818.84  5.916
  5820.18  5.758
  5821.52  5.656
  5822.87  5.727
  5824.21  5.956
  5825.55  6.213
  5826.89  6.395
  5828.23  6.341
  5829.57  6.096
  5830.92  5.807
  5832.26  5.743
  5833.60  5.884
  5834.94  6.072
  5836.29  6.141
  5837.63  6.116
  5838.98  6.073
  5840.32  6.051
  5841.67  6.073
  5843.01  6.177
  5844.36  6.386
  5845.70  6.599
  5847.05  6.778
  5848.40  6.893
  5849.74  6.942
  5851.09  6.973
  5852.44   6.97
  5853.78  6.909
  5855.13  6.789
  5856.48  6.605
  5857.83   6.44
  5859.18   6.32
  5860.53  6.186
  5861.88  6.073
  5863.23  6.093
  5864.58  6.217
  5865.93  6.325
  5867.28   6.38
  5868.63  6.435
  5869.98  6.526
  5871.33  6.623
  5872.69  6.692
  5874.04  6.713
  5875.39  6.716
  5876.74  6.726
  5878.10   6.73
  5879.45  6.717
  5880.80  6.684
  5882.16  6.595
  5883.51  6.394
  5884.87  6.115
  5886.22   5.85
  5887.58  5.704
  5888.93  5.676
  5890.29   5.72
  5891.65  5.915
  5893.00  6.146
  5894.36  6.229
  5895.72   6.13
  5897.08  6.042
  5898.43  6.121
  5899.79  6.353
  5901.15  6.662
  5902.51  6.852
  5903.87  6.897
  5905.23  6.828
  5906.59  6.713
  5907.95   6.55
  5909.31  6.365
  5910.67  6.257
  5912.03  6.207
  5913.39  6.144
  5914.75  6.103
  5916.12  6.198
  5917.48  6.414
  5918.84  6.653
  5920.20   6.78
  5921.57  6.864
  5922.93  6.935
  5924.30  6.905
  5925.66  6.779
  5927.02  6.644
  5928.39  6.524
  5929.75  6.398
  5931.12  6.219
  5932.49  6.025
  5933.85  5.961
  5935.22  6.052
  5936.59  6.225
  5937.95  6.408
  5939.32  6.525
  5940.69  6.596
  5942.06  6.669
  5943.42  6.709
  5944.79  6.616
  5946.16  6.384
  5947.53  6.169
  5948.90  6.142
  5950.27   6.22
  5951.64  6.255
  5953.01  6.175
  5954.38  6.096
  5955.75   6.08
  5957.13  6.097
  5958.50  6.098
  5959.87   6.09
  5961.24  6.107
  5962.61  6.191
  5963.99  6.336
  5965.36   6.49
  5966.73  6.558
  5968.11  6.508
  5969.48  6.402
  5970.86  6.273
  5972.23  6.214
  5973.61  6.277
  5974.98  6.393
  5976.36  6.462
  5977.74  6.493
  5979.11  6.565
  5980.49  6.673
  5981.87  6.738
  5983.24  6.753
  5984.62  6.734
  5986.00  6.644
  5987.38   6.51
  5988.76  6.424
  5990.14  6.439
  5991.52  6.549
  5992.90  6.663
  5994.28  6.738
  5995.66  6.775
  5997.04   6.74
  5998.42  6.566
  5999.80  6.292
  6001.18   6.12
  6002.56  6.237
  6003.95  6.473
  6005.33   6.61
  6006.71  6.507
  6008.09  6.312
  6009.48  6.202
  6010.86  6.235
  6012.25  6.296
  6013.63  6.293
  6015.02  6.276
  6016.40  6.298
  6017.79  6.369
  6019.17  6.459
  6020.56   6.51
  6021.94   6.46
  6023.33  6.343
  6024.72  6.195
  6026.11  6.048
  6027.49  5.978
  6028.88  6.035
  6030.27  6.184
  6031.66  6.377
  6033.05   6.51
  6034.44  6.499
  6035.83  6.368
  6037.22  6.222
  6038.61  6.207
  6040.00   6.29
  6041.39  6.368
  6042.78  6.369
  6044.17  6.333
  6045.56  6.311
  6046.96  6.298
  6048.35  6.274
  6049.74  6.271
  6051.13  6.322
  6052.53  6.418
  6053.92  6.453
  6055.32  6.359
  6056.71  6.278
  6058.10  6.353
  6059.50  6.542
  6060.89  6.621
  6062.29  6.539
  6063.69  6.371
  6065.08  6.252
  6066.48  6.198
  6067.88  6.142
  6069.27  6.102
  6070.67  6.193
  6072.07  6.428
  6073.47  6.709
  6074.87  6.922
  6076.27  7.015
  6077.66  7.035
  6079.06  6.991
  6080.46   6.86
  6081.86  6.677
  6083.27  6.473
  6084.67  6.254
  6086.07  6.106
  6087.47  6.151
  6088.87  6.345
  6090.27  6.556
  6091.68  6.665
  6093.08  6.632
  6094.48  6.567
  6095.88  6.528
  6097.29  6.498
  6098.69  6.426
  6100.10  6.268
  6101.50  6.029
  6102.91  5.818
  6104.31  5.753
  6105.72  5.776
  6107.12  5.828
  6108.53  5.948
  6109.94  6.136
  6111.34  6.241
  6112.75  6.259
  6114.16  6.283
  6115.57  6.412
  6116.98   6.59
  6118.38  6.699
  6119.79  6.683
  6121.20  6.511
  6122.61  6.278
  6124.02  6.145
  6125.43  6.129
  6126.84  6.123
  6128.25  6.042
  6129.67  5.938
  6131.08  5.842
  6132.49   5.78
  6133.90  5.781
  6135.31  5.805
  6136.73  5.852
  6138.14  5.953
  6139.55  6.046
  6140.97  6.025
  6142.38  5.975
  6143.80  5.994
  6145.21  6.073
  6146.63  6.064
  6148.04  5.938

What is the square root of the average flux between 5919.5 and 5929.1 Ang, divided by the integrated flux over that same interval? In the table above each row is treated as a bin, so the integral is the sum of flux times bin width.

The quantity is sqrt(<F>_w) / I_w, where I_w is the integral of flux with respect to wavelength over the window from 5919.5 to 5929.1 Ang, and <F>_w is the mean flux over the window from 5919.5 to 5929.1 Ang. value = 0.040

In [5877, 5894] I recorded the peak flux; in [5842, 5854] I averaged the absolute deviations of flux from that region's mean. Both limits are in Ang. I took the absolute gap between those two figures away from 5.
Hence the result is -1.50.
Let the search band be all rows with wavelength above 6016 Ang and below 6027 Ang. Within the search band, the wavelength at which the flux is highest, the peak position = 6020.56 Ang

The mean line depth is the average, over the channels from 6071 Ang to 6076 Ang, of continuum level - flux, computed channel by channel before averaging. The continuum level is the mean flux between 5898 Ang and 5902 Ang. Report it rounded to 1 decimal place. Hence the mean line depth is -0.3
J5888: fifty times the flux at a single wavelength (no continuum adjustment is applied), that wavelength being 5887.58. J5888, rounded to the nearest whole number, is 285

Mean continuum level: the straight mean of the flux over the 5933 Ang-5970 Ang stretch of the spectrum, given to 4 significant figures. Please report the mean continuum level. 6.302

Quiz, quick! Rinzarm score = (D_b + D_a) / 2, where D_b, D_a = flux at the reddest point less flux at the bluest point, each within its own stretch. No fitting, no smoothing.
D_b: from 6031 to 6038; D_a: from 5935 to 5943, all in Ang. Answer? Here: 0.23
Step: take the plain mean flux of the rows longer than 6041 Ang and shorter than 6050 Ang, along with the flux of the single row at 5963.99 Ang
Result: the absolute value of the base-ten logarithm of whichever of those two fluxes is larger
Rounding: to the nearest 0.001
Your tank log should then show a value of 0.802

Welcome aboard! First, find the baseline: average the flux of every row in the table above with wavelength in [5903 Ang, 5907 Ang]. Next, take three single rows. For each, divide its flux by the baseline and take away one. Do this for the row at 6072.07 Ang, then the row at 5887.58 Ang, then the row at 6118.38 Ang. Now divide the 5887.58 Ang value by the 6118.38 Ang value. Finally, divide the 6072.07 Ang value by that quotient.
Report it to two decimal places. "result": -0.01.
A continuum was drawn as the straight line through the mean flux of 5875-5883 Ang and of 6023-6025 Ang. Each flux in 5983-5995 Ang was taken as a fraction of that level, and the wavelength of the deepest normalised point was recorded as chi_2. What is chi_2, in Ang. 5988.76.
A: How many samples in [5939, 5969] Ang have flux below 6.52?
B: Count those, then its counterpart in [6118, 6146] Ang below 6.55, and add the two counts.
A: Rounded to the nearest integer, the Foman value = 34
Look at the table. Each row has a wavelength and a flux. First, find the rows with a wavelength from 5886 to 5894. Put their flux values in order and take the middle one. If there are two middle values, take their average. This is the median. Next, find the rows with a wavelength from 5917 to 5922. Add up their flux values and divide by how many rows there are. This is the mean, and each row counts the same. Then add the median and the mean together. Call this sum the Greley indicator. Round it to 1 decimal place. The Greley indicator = 12.5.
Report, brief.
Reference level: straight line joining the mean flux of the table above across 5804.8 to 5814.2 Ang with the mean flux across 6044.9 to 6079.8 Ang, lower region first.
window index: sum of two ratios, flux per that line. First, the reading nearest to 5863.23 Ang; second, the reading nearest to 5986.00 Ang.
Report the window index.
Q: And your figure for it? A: 1.93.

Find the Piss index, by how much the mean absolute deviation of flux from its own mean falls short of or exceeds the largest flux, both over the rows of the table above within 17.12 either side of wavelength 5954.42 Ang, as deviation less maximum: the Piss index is -6.53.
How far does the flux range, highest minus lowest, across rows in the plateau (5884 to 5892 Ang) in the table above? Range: 0.44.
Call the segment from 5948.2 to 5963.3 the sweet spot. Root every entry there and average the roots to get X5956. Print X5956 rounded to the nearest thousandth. 2.478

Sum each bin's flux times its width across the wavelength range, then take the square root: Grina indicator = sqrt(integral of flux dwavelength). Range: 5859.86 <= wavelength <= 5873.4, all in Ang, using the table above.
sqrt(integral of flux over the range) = 9.3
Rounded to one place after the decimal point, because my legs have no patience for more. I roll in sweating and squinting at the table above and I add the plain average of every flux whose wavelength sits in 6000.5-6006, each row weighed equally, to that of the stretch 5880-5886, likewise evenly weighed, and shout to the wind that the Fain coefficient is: 12.8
